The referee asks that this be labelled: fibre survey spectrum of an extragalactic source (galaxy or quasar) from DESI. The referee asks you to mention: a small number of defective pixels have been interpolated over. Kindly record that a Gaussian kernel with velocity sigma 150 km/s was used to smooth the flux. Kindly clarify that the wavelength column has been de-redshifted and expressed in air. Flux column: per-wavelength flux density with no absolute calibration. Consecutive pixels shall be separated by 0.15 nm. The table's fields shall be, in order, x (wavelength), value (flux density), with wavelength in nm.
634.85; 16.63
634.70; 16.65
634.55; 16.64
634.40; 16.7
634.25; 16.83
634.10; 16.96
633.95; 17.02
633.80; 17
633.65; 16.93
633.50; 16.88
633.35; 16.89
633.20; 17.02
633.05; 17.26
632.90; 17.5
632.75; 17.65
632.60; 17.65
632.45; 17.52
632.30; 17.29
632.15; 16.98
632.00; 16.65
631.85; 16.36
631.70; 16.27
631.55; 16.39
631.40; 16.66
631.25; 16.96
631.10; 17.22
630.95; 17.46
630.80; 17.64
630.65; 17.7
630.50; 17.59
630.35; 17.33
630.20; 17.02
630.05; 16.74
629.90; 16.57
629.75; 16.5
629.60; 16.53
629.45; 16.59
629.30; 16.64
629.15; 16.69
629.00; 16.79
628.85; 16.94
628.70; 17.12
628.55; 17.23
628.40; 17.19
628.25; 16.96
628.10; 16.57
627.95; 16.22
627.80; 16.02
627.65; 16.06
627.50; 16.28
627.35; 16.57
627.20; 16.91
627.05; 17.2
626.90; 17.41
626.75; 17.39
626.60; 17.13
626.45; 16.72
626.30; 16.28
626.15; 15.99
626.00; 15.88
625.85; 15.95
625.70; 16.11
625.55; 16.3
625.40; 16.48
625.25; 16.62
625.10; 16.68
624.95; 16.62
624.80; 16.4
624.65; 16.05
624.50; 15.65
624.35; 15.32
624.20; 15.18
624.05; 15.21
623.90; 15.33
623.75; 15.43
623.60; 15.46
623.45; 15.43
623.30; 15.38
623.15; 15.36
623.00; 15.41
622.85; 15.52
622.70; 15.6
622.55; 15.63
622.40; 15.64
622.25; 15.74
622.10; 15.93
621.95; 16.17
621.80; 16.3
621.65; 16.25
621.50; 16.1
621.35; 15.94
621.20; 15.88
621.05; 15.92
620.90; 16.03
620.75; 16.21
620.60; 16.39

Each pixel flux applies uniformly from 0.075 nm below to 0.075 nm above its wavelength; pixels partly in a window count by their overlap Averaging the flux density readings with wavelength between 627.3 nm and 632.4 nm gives 16.8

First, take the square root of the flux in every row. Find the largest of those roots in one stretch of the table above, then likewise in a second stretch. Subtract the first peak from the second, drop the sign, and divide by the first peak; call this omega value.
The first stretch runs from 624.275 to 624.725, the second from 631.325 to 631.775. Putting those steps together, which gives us 0.019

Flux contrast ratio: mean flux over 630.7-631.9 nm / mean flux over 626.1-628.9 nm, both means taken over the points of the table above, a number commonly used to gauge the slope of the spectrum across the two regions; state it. 1.01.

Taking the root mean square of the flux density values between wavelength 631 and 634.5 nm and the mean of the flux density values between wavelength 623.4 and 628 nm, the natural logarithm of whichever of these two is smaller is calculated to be 2.79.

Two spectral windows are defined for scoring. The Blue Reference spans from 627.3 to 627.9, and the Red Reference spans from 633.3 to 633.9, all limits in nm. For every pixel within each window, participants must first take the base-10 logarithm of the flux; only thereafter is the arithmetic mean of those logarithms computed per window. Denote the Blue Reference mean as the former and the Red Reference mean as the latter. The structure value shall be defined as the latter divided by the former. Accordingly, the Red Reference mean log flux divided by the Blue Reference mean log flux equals 1.02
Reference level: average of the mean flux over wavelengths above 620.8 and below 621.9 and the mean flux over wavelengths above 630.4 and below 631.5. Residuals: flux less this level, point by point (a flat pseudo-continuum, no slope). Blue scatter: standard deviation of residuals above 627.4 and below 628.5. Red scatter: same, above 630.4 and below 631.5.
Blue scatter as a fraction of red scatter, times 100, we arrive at 116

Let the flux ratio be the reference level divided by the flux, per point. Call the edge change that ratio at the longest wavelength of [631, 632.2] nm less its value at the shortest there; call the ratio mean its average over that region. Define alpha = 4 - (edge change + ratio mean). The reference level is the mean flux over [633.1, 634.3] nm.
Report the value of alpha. 2.97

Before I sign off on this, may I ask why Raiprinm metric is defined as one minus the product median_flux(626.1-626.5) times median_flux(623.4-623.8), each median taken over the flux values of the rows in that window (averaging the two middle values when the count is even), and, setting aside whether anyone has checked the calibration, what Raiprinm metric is -250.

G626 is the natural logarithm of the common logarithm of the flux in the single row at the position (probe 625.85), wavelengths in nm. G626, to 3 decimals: 0.185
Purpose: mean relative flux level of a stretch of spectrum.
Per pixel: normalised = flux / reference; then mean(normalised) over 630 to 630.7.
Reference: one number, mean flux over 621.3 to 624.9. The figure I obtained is 1.10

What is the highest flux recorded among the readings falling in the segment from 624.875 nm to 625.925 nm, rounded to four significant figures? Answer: 16.68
